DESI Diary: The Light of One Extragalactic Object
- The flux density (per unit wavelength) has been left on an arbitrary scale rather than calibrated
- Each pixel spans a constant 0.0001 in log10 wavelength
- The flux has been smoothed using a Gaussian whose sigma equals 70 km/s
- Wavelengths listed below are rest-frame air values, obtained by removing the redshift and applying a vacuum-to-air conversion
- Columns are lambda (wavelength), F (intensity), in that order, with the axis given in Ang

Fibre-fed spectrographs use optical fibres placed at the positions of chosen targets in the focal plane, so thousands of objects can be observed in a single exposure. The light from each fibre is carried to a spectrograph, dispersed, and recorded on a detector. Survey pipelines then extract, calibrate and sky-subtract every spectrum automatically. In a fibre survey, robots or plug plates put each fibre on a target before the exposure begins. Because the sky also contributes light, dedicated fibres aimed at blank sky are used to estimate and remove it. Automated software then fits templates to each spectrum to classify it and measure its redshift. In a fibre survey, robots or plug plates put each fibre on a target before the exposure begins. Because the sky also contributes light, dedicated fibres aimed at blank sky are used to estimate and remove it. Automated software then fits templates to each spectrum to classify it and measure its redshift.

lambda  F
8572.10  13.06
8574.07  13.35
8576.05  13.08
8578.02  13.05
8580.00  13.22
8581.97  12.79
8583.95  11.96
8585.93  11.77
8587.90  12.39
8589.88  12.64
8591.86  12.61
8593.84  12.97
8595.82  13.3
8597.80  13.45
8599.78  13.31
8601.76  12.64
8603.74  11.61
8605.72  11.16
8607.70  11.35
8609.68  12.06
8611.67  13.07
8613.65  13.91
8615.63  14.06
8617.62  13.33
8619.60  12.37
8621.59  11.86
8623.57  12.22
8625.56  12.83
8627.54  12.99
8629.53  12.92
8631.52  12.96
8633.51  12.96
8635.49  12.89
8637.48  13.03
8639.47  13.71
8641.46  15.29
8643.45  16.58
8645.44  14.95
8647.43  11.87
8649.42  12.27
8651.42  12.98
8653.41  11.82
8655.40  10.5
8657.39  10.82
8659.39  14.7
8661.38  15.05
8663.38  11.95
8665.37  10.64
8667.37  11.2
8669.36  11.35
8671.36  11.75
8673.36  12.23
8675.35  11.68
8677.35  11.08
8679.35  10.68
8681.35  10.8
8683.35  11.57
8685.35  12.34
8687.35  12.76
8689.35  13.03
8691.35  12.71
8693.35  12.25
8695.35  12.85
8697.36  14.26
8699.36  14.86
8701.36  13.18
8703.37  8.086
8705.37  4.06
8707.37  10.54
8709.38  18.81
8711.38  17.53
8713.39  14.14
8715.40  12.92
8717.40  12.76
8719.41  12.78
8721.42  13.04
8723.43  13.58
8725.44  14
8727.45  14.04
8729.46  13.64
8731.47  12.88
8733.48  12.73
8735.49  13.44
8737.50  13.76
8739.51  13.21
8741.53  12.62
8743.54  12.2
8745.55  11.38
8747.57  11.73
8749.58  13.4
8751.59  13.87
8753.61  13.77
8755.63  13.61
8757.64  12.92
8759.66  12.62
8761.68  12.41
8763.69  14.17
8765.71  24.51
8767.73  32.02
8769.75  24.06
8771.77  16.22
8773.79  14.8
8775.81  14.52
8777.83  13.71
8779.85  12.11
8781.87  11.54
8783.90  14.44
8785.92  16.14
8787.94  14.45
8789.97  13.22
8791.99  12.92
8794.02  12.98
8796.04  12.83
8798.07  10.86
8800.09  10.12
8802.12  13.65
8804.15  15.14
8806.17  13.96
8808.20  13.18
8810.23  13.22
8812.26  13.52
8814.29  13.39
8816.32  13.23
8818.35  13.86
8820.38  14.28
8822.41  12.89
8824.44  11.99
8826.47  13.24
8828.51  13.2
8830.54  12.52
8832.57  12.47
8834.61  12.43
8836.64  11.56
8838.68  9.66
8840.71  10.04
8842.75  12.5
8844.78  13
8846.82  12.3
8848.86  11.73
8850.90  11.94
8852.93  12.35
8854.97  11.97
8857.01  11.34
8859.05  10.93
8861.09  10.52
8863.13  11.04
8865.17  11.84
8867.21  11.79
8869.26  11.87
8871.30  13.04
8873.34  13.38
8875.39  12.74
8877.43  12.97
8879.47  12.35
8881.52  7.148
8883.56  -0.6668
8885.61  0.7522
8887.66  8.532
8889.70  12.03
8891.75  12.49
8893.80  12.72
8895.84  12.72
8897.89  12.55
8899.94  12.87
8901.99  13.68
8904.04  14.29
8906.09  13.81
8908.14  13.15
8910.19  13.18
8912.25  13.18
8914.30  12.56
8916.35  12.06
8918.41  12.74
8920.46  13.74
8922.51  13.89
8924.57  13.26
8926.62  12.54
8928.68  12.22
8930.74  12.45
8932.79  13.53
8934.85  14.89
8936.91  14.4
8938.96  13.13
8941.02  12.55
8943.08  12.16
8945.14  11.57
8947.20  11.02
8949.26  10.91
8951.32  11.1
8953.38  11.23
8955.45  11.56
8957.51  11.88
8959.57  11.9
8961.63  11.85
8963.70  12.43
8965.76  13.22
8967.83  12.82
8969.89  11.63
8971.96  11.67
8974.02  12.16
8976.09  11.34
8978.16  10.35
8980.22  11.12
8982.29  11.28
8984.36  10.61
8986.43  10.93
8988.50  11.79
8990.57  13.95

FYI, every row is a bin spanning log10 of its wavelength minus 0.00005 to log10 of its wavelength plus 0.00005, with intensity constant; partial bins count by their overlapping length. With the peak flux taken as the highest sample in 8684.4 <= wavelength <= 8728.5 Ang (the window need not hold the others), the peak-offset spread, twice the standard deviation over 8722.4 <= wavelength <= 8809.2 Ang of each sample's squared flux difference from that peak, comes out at 51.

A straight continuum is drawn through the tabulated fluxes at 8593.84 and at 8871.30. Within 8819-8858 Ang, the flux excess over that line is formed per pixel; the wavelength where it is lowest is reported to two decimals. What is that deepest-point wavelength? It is 8838.68 Ang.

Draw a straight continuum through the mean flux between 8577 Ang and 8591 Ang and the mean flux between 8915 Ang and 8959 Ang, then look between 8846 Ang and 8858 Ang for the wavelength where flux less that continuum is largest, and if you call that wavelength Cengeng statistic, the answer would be 8852.93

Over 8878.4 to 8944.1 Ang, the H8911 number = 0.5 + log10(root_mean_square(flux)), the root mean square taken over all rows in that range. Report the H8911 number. 1.59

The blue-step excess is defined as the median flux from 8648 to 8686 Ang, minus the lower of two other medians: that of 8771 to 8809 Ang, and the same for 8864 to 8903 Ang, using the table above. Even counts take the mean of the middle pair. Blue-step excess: -0.8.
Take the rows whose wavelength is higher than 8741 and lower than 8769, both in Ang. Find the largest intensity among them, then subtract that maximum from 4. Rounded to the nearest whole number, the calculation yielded -28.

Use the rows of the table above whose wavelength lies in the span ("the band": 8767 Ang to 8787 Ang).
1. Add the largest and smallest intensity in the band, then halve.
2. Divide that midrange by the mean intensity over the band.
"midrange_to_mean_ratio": 1.3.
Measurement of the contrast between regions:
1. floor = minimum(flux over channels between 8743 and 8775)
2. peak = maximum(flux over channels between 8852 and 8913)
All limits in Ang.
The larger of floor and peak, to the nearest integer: 14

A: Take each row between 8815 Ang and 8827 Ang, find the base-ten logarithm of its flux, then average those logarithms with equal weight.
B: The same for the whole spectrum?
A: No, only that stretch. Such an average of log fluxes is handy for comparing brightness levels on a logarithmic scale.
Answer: 1.122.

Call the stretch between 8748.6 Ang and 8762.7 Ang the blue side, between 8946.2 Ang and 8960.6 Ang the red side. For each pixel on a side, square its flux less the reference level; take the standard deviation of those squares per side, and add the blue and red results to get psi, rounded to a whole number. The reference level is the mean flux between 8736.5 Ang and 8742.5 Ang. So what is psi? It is 2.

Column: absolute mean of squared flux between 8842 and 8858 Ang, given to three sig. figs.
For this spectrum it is 148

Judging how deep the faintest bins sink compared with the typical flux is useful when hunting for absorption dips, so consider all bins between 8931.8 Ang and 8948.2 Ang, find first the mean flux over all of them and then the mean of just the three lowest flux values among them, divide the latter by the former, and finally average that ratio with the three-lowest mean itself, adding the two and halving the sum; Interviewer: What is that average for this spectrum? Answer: 6.2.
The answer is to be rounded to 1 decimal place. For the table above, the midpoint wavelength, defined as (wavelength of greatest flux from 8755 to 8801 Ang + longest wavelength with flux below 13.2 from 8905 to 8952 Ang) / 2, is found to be 8859.5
